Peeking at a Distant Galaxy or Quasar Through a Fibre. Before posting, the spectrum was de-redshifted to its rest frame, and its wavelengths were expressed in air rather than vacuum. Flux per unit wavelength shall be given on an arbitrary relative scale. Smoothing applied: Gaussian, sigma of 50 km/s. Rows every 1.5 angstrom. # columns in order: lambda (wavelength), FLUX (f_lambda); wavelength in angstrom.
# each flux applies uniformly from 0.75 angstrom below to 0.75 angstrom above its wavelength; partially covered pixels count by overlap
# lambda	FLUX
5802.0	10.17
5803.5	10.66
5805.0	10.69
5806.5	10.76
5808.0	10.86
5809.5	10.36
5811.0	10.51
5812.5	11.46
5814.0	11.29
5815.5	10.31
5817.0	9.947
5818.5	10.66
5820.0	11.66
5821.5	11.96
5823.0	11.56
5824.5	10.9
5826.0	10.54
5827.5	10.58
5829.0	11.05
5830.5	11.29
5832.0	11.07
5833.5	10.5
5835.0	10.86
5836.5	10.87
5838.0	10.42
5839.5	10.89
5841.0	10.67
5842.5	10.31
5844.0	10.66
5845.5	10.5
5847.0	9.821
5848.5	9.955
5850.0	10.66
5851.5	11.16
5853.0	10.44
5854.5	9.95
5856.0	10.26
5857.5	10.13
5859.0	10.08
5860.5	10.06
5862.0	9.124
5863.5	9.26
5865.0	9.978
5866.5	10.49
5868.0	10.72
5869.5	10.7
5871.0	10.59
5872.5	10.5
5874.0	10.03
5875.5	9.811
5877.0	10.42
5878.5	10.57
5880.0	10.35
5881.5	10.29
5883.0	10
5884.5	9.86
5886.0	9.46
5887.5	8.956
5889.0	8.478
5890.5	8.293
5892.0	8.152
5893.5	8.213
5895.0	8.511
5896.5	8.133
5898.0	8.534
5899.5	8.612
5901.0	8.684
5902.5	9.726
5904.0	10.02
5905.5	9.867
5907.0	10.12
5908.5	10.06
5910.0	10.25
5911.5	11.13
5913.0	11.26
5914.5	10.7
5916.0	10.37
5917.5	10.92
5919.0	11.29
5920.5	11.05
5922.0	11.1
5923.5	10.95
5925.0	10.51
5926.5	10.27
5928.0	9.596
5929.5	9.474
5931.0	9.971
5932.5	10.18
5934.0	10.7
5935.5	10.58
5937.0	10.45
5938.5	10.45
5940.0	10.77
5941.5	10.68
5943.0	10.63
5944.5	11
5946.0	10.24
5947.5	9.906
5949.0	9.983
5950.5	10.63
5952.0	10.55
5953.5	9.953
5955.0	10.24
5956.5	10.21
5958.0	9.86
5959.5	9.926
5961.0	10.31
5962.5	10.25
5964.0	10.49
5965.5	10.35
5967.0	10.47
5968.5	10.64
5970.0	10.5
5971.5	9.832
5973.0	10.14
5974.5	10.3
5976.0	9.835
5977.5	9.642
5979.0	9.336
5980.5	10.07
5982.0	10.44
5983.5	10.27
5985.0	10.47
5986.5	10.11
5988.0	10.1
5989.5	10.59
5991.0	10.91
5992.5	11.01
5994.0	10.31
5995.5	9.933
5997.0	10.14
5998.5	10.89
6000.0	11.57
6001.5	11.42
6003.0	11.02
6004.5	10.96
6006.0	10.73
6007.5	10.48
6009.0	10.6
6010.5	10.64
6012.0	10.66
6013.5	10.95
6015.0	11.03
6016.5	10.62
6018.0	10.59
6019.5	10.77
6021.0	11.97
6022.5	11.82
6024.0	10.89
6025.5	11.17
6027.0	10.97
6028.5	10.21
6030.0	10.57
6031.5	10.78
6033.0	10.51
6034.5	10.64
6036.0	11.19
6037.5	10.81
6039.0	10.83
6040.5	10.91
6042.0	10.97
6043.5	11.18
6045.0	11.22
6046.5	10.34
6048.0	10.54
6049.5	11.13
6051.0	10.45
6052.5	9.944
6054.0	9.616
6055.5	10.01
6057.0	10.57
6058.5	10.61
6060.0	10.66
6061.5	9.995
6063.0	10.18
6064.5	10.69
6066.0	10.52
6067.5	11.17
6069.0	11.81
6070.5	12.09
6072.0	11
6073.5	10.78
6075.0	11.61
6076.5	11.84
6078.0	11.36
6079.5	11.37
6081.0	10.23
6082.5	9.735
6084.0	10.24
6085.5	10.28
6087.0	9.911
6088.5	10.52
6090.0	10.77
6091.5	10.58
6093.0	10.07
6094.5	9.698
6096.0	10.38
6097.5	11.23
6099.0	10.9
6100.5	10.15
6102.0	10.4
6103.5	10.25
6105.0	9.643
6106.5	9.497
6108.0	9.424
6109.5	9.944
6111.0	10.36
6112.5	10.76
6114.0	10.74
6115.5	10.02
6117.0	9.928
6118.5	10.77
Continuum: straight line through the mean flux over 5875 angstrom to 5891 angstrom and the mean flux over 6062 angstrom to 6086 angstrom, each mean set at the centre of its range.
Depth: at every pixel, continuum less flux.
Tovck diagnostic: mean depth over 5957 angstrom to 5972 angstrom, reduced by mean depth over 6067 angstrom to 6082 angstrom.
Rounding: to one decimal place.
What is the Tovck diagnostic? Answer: 0.3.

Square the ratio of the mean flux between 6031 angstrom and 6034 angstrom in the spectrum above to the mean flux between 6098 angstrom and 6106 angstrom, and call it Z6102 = 1.07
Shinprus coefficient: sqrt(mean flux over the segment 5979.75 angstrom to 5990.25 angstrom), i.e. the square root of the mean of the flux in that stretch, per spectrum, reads 3.21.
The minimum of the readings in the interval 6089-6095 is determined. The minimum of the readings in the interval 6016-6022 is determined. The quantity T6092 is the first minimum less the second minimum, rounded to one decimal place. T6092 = -0.9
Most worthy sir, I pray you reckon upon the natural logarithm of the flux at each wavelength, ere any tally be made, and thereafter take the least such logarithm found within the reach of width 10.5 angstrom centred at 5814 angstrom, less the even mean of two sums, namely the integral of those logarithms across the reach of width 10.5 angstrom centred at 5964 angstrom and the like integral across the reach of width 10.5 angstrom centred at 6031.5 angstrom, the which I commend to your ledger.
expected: -22.4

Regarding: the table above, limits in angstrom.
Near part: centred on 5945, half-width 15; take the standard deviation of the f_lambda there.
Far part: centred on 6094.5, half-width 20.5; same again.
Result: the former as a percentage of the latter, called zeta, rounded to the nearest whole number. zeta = 53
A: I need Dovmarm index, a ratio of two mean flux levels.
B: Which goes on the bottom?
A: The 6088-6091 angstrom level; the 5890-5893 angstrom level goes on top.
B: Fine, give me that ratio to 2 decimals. 0.77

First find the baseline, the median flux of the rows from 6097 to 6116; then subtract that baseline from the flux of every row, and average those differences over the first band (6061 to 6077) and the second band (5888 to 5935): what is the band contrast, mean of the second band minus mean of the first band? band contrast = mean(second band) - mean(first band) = -1.2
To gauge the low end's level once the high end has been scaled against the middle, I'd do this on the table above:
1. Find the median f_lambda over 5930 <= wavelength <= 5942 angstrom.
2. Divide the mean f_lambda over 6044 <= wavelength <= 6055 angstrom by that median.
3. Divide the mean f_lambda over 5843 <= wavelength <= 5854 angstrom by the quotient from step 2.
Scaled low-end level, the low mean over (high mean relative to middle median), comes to 10.5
